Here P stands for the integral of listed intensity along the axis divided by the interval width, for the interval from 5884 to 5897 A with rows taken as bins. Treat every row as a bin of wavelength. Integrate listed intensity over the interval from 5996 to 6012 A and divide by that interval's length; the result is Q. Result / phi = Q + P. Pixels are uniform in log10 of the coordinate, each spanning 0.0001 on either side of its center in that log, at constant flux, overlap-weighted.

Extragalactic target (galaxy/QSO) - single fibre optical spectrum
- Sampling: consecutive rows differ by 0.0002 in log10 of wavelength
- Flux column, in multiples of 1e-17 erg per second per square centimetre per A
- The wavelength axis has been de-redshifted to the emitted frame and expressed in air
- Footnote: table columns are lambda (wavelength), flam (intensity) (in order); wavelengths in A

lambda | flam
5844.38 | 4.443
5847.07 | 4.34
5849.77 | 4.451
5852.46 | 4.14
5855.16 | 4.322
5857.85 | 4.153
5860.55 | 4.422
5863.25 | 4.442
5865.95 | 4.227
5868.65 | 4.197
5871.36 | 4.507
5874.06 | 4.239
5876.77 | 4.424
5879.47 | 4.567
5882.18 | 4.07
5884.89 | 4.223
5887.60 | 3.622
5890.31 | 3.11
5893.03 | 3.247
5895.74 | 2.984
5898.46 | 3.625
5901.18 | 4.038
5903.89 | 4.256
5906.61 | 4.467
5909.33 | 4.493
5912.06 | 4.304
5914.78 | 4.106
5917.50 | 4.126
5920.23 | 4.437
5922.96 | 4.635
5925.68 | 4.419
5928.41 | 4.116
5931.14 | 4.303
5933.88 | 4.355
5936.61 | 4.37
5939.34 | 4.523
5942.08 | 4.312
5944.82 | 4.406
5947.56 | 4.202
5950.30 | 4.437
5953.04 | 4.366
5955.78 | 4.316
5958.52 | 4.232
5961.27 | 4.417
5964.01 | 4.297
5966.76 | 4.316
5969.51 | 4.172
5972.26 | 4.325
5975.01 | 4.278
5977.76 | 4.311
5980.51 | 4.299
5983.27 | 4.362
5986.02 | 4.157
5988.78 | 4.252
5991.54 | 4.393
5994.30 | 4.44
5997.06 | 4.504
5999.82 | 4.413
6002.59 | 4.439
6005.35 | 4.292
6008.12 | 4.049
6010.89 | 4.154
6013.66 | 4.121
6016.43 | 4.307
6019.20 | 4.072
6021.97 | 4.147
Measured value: 7.72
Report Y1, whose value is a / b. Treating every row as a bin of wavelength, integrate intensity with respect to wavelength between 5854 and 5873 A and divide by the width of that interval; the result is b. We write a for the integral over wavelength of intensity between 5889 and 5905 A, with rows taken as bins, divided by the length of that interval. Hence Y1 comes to 0.82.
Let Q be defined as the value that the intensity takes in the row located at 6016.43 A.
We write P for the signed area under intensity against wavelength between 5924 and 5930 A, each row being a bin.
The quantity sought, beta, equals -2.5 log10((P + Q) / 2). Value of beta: -2.943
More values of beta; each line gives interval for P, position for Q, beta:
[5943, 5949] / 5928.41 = -2.938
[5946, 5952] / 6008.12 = -2.940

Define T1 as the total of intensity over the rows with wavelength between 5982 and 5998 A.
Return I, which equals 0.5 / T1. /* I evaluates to 0.0192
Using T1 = 26.1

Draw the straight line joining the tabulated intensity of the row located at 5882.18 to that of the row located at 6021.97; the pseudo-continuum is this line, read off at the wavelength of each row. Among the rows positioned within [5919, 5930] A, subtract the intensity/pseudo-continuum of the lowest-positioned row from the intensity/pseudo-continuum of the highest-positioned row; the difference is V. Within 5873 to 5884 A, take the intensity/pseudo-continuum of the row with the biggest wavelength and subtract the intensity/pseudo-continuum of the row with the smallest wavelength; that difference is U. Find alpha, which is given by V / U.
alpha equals 1.9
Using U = -0.04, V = -0.08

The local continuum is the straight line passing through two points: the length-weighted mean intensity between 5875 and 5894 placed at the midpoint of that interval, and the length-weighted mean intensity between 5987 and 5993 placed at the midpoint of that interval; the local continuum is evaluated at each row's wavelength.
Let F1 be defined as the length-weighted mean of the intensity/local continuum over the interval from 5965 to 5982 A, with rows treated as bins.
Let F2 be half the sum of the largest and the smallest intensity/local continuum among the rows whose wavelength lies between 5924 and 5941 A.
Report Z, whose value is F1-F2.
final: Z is -0.05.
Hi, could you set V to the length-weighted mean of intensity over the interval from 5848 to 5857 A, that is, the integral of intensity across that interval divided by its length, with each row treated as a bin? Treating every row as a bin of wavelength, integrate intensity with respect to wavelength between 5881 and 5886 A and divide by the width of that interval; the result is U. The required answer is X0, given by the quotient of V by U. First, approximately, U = 4.14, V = 4.298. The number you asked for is 1.04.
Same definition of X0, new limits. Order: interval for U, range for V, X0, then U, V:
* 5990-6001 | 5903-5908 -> 0.99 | 4.44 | 4.372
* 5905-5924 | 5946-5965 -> 0.99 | 4.36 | 4.326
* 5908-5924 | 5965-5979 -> 0.99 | 4.34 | 4.280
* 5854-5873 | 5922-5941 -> 1.01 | 4.32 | 4.383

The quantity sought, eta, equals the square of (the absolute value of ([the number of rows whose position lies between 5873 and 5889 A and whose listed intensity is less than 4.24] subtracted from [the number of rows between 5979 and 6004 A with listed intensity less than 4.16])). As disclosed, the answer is 9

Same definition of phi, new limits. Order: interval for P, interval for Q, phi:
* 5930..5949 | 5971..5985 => 8.66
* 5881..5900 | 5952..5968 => 7.88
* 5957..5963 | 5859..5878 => 8.67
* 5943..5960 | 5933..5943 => 8.72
